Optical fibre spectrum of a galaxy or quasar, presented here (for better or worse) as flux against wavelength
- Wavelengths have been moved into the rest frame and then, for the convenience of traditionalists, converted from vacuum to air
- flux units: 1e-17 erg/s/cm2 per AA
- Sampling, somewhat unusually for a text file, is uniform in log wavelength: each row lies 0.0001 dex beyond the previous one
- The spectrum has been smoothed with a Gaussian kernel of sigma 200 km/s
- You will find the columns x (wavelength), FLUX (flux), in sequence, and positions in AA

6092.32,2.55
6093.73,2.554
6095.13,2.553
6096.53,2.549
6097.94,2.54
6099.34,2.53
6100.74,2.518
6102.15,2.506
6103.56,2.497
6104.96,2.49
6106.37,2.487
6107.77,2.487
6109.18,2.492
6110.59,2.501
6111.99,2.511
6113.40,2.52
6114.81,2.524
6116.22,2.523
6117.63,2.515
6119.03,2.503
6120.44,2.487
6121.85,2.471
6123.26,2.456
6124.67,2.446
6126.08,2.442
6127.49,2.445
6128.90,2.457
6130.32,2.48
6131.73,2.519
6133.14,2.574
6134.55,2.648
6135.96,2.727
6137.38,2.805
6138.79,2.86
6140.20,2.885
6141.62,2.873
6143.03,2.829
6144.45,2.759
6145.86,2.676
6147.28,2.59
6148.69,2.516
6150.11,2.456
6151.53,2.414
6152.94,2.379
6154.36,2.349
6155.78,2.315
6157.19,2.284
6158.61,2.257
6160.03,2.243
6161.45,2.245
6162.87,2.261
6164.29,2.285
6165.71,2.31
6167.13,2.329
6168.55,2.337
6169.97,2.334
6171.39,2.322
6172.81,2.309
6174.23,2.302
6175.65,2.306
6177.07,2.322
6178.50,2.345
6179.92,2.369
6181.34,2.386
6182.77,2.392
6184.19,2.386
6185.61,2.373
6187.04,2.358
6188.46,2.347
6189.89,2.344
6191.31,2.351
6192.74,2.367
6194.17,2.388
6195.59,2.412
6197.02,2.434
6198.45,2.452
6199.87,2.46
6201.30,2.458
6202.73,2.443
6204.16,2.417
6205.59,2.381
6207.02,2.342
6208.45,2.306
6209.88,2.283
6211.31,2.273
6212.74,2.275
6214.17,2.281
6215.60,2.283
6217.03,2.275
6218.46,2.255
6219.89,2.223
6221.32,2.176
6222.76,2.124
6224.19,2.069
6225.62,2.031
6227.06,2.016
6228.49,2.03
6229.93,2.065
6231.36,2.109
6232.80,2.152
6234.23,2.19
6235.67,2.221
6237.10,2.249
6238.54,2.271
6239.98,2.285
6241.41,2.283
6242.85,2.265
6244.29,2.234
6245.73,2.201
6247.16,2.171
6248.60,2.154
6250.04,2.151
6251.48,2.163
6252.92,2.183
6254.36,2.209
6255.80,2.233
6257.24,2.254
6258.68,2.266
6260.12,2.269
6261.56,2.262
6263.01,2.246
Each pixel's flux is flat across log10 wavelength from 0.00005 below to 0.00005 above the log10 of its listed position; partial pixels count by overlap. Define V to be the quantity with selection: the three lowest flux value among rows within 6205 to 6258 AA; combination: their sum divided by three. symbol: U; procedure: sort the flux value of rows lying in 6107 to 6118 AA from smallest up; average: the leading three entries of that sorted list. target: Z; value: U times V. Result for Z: 5.05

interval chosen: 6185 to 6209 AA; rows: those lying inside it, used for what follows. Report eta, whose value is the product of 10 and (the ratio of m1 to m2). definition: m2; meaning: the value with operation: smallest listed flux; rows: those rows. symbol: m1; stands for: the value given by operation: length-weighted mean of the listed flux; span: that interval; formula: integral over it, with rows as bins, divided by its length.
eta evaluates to 10.4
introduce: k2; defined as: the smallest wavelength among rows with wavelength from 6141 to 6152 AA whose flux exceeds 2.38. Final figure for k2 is 6141.62 AA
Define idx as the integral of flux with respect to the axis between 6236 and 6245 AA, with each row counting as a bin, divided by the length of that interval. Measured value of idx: 2.26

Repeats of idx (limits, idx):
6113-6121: 2.51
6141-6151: 2.66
